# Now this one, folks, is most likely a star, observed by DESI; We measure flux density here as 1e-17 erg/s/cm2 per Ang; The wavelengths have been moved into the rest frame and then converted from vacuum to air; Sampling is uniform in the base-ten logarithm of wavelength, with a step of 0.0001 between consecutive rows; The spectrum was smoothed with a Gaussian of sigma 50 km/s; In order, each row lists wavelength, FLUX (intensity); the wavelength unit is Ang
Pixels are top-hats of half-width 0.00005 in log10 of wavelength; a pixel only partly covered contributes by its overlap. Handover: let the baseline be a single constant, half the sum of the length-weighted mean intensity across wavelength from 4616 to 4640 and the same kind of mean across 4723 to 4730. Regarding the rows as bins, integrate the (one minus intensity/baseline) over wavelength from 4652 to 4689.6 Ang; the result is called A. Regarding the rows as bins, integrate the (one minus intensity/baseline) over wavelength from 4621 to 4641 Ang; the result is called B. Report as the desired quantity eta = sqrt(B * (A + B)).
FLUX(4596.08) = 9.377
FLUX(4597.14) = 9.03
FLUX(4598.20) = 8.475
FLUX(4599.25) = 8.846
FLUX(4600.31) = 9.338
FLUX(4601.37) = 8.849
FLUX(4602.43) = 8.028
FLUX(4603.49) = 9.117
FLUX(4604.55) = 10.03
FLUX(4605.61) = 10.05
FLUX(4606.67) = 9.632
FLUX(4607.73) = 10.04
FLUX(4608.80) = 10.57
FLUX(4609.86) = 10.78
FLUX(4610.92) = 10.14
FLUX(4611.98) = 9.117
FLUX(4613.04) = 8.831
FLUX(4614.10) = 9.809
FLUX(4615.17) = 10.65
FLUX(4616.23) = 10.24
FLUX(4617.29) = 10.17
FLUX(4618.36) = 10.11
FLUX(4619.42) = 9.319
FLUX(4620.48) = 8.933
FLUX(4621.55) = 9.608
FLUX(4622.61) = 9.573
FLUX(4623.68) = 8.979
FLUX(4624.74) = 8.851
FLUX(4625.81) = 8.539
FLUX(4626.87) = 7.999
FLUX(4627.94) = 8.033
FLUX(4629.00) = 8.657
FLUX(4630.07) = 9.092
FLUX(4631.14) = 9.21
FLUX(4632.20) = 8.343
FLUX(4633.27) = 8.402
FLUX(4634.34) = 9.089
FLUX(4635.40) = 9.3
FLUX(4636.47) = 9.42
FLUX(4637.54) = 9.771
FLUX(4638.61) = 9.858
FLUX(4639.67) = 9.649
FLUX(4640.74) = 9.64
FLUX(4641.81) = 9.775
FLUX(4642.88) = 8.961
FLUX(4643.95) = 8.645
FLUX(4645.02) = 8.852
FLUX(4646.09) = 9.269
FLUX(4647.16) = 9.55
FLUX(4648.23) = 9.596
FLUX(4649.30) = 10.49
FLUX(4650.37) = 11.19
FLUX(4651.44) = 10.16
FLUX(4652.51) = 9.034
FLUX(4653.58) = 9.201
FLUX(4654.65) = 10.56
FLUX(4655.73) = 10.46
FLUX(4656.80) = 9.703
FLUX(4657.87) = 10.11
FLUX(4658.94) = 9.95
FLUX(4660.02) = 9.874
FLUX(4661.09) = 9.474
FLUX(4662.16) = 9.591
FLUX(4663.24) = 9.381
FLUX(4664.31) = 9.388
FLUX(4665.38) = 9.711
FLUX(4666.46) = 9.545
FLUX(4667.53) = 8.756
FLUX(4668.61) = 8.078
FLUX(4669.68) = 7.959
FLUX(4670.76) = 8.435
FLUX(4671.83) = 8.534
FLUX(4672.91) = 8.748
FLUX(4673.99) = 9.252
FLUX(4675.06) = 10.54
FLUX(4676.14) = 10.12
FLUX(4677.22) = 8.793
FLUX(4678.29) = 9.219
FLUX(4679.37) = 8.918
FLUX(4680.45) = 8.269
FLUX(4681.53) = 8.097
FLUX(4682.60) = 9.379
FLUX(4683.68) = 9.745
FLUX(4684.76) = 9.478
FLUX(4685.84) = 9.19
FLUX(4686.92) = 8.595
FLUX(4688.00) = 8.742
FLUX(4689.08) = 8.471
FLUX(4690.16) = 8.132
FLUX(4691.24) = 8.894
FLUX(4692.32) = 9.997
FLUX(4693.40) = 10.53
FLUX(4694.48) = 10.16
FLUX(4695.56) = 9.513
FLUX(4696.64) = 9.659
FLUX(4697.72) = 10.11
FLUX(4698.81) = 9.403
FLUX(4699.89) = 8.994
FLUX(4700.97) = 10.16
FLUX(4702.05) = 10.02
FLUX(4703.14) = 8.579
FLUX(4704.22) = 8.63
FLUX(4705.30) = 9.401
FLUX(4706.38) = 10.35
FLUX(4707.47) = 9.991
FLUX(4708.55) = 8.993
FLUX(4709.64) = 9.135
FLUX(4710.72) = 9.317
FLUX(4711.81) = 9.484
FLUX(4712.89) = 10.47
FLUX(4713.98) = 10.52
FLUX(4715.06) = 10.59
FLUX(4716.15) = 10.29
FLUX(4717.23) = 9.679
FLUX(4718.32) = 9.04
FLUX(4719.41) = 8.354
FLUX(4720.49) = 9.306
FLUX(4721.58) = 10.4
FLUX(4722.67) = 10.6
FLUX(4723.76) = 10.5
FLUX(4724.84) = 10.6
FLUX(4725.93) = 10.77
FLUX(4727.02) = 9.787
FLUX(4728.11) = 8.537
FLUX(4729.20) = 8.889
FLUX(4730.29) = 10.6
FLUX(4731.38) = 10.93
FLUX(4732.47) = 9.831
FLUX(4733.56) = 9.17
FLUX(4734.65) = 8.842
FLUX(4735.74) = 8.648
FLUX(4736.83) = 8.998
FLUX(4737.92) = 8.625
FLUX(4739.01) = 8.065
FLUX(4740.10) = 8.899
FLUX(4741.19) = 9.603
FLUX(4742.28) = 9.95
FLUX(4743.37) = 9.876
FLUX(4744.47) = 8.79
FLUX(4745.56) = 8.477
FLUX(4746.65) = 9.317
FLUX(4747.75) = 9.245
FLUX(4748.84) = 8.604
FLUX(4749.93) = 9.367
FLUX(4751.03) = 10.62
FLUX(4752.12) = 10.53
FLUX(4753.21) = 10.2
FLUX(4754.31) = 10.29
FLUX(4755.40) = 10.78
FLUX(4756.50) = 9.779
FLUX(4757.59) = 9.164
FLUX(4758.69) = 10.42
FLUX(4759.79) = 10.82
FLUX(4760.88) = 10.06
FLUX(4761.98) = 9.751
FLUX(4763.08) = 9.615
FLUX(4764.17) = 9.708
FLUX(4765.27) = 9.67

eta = 1.5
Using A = 1.15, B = 1.0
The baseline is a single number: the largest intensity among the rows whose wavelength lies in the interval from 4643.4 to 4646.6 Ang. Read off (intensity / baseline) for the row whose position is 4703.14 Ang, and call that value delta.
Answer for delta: 0.93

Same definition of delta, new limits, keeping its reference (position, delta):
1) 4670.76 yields 0.91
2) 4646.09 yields 1.00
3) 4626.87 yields 0.86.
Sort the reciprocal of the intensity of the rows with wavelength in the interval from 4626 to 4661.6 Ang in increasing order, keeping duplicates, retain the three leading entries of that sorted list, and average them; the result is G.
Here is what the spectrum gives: 0.0931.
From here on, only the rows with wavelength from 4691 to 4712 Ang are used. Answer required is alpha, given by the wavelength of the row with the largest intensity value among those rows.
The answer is 4693.40 Ang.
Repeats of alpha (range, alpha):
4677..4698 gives 4693.40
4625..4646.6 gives 4638.61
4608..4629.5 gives 4609.86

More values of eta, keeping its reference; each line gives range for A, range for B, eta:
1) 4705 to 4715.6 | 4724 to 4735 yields 0.5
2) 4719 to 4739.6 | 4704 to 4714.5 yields 0.2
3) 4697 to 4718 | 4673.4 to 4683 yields 0.1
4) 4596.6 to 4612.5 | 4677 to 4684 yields 0.5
